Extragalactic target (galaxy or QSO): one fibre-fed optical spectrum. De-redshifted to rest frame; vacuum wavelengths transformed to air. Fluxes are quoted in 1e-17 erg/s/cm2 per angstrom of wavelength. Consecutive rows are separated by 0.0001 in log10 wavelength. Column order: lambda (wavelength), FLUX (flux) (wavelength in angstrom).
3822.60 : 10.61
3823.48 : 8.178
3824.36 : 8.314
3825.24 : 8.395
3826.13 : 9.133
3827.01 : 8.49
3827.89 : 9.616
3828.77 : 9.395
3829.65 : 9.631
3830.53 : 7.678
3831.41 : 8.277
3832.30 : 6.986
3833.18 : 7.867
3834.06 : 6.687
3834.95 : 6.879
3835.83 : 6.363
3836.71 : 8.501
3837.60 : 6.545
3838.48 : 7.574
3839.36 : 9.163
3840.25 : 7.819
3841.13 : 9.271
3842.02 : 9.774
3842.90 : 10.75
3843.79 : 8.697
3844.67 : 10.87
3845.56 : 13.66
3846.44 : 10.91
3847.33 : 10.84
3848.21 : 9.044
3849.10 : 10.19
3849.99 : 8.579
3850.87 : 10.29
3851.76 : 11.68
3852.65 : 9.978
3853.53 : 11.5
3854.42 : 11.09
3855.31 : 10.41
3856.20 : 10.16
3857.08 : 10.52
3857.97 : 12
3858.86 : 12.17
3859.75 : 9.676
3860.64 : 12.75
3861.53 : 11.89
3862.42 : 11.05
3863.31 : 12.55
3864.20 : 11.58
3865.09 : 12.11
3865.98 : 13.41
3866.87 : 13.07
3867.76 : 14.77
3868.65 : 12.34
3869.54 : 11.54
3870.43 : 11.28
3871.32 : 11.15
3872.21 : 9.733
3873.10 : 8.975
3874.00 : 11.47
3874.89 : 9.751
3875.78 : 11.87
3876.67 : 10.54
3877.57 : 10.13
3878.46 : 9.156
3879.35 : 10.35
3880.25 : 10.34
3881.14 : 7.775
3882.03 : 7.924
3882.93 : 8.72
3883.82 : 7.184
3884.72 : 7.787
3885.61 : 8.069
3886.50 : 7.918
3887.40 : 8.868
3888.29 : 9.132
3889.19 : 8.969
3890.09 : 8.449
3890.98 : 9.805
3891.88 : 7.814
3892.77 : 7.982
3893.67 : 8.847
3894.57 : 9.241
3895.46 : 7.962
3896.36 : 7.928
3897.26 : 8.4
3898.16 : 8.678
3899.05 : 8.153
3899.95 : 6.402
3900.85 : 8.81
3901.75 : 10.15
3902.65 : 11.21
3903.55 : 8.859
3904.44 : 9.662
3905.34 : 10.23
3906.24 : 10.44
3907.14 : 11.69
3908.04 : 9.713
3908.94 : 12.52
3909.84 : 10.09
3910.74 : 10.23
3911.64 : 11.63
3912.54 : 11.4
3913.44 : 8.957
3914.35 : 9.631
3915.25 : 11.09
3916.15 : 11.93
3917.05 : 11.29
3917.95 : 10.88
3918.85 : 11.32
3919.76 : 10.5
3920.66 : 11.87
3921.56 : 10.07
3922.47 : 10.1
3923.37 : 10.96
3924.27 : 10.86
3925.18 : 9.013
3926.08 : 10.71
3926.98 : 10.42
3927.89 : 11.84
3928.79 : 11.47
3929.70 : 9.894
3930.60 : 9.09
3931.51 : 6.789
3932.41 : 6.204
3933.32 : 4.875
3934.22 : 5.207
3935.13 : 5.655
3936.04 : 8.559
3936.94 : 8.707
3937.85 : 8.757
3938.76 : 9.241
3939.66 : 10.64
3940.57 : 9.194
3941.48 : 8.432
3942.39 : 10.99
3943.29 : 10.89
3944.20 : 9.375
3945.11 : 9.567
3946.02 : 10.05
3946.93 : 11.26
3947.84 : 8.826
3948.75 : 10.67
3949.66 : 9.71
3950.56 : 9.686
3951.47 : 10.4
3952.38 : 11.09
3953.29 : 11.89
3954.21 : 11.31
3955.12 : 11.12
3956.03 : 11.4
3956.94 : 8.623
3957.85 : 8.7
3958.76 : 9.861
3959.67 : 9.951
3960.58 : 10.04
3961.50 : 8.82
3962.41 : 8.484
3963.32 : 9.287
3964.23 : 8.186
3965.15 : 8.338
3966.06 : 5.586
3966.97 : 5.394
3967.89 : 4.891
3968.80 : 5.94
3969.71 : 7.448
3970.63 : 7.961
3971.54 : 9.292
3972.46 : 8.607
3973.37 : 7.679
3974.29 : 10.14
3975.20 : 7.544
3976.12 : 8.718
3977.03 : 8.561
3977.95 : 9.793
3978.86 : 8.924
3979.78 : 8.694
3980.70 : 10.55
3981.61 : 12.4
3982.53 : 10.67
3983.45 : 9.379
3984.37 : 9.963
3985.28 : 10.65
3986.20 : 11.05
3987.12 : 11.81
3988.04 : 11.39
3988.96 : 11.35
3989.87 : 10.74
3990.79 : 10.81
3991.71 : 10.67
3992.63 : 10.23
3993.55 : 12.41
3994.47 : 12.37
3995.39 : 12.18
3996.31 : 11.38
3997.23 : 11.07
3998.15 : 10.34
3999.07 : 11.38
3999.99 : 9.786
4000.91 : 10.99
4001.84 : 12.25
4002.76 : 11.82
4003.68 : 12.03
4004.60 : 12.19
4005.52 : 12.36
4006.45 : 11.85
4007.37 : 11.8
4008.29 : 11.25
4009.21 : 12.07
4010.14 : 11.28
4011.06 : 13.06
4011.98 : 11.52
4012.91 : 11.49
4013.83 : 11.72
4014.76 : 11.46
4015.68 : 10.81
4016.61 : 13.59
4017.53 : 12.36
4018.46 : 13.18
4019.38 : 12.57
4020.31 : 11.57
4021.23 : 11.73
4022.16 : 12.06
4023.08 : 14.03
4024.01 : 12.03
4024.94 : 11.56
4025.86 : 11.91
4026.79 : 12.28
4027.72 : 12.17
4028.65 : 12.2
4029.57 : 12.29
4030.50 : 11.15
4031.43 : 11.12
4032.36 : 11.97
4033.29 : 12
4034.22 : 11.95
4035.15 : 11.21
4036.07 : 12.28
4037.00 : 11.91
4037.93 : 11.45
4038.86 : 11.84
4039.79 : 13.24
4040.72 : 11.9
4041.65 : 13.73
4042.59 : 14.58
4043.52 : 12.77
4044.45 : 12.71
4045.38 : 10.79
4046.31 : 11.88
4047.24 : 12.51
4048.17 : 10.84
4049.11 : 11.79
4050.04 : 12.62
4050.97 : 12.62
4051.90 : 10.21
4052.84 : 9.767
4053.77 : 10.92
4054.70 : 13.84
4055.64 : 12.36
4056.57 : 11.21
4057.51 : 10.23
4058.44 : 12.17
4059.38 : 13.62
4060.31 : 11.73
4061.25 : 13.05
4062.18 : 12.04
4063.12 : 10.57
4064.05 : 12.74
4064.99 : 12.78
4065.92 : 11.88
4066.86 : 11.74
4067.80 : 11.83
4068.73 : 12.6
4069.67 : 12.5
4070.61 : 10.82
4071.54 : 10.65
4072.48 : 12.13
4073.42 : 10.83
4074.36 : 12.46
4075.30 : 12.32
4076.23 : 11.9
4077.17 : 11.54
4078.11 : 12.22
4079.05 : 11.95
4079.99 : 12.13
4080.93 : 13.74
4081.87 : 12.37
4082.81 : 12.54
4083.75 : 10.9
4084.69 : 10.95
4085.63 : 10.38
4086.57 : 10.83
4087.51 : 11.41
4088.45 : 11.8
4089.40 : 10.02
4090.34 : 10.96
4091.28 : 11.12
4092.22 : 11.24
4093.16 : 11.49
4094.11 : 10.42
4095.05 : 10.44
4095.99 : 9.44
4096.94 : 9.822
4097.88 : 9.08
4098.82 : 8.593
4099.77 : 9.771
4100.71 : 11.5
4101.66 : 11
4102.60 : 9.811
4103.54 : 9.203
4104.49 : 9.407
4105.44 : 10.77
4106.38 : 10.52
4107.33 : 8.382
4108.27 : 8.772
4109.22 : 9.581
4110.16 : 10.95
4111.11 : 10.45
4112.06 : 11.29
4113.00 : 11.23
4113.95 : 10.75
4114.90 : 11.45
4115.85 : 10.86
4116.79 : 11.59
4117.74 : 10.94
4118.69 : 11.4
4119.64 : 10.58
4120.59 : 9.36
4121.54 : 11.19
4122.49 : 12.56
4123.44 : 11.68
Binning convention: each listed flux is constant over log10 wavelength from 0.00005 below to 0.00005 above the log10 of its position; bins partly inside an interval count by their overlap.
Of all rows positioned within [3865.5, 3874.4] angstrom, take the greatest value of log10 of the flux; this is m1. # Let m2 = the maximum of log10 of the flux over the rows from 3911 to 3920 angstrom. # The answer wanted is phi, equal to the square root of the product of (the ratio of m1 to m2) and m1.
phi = 1.13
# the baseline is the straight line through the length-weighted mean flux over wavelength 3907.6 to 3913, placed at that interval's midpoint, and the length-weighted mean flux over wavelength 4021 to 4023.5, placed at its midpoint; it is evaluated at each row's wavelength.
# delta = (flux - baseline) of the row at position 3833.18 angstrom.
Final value -1.9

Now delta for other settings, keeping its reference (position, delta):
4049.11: -1.3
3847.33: 0.9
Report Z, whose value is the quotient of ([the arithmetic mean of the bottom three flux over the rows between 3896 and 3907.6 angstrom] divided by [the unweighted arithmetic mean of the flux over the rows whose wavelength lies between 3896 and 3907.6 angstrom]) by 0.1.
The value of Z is 8.1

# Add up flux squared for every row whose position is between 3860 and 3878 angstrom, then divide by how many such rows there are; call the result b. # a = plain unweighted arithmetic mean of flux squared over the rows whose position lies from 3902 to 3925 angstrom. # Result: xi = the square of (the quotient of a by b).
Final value 0.7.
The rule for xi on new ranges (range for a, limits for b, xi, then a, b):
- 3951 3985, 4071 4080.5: 0.4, 85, 140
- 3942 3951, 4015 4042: 0.5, 103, 148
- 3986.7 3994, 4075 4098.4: 1.0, 125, 127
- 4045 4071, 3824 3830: 3.0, 141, 81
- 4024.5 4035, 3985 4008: 1.2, 141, 130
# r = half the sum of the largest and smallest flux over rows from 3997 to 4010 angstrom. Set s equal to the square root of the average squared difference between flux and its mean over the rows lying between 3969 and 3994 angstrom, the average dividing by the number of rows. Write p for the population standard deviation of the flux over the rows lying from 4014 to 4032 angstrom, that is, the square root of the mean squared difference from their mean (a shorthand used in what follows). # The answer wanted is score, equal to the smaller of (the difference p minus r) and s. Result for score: -10.3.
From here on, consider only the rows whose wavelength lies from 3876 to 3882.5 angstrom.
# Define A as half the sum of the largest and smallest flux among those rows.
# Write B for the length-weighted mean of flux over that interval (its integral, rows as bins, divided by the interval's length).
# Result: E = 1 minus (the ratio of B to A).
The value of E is -0.04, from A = 9.2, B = 9.5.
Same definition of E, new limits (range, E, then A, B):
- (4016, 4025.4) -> 0.03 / 12.8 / 12.4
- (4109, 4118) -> -0.03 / 10.6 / 11.0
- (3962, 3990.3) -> -0.04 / 8.6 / 9.0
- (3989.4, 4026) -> 0.01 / 11.9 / 11.8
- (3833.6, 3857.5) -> 0.05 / 10.0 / 9.5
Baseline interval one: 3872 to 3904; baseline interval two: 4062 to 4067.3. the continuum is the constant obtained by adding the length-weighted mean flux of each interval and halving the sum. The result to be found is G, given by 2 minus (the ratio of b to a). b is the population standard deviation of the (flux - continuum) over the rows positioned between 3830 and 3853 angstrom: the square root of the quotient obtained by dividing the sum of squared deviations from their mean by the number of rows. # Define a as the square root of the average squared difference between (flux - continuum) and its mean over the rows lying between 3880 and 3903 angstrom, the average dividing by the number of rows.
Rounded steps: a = 1.00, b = 1.8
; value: 0.2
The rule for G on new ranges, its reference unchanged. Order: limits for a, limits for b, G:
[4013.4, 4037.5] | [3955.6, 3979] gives -0.2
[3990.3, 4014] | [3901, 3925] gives 0.8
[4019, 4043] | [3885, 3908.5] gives 0.6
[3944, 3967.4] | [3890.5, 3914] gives 1.1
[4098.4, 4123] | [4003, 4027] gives 1.3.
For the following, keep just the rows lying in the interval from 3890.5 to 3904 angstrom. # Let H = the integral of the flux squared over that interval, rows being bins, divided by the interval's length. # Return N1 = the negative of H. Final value -77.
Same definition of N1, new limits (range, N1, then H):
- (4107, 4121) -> -112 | 112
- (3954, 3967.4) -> -83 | 83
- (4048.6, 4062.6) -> -142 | 142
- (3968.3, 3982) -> -79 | 79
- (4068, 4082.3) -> -145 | 145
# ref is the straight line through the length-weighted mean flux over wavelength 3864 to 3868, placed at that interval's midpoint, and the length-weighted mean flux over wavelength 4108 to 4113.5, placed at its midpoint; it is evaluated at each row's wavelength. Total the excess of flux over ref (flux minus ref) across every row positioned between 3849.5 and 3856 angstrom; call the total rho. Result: -18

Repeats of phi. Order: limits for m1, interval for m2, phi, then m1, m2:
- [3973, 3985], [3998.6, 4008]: 1.05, 1.09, 1.09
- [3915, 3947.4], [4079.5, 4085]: 1.01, 1.08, 1.14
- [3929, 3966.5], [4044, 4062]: 1.01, 1.08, 1.14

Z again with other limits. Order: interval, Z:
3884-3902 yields 8.7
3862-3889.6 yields 7.4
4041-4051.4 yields 9.0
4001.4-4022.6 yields 9.3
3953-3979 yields 6.1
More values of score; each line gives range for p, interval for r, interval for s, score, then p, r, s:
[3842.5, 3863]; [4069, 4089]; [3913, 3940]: -10.9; 1.2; 12.1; 2.0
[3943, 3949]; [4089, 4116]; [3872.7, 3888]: -9.1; 0.8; 9.9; 1.3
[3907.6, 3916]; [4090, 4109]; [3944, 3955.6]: -8.9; 1.1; 9.9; 0.9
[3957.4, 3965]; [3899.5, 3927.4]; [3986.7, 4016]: -8.8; 0.7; 9.5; 0.7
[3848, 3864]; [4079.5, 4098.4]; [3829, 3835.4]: -10.3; 1.2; 11.4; 0.9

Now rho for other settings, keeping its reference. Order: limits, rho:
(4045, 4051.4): 5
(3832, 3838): -43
